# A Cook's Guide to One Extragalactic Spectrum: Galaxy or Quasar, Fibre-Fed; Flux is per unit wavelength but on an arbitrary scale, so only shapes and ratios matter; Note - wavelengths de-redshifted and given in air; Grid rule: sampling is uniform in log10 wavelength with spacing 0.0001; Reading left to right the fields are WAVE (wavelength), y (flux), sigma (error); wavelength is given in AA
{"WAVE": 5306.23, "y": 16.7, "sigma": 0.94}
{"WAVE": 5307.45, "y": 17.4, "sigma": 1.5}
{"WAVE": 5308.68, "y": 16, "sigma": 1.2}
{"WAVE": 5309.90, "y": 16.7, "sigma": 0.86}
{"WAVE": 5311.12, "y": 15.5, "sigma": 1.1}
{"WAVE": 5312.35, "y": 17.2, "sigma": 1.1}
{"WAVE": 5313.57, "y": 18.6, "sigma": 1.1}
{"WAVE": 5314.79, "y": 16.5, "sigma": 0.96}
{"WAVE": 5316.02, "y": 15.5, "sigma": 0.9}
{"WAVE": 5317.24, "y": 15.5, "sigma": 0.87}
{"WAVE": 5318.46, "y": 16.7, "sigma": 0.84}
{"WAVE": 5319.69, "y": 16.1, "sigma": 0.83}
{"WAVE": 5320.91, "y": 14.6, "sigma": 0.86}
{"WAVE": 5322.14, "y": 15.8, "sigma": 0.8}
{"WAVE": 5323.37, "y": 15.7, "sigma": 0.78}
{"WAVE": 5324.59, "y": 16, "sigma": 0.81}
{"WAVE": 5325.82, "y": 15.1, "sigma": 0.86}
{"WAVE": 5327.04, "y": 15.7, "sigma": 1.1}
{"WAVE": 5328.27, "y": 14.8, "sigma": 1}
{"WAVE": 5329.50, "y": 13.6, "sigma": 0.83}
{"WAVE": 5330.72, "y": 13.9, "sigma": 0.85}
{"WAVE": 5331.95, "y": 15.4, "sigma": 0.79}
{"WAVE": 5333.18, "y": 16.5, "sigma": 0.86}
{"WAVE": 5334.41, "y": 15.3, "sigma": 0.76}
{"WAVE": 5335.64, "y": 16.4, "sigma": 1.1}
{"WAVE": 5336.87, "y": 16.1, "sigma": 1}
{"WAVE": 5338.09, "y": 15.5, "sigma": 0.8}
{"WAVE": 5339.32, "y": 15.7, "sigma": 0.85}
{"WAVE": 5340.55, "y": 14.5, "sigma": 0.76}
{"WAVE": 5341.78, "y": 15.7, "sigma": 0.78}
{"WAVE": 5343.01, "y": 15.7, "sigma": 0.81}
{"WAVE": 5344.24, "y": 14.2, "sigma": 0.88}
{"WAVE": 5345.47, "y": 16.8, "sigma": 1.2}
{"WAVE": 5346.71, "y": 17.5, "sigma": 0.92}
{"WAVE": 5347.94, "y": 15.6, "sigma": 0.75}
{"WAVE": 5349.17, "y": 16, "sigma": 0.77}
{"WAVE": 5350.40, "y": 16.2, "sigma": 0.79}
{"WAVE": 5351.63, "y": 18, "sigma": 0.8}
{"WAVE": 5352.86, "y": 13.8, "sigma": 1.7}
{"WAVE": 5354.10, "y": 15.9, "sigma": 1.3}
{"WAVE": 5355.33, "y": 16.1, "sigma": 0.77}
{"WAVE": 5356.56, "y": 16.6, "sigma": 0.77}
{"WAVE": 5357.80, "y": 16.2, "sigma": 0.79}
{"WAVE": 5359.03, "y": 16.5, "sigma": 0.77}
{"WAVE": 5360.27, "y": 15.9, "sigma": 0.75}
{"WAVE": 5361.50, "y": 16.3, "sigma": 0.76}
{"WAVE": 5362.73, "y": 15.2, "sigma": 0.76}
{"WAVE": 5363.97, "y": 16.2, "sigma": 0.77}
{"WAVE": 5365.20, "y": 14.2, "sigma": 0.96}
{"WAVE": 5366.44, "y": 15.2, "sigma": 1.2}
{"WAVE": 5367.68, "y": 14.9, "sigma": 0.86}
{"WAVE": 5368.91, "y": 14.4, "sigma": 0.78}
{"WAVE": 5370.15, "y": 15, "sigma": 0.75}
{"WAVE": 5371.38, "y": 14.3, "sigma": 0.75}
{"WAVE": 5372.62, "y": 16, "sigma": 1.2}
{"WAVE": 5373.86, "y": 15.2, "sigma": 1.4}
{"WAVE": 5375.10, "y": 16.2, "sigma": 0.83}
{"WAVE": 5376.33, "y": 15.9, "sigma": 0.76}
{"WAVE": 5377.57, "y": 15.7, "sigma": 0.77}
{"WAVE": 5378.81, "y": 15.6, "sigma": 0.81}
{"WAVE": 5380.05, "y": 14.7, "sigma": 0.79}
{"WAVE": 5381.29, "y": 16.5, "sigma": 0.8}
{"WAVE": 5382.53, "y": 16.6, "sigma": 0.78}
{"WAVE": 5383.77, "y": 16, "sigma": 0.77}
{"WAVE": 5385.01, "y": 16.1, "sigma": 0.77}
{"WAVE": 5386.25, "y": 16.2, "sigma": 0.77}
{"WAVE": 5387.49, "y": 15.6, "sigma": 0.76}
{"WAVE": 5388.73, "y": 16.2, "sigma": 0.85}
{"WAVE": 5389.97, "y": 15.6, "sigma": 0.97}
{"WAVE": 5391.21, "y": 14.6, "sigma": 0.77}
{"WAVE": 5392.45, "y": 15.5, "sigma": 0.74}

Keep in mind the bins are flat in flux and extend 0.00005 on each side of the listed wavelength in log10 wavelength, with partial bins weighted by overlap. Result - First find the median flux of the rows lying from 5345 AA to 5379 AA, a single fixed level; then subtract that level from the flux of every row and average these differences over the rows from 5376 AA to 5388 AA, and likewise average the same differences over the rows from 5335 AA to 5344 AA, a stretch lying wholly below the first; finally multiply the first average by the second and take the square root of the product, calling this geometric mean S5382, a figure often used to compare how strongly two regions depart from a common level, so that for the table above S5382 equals 0.05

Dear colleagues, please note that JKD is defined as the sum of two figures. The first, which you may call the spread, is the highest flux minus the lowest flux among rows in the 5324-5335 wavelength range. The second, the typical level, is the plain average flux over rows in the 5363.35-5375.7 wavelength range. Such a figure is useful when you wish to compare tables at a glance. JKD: 18.1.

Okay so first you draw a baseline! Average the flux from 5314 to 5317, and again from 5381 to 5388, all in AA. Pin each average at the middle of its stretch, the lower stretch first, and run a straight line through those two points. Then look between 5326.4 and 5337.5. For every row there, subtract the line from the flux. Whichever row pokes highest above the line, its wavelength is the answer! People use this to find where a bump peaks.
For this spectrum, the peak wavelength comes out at 5333.18 AA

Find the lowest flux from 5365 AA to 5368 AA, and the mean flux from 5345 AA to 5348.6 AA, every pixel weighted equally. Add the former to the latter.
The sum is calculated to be 30.8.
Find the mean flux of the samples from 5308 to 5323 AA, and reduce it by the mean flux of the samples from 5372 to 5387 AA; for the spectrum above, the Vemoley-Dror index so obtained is 0.3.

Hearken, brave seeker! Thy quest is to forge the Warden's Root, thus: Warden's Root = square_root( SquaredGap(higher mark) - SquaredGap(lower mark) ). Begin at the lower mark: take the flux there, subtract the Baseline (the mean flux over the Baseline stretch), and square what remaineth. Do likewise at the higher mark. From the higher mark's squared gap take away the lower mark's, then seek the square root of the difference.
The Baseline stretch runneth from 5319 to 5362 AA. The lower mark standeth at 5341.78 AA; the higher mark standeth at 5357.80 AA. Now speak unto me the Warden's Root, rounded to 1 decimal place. 0.5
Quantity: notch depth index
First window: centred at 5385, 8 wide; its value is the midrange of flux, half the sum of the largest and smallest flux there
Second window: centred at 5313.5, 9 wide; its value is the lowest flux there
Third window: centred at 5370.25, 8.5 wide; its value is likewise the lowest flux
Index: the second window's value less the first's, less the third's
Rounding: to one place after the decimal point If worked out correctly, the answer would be -14.9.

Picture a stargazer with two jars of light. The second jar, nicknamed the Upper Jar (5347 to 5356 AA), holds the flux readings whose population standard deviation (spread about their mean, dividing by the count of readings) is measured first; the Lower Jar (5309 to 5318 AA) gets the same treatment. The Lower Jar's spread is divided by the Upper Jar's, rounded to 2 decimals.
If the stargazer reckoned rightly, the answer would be 0.94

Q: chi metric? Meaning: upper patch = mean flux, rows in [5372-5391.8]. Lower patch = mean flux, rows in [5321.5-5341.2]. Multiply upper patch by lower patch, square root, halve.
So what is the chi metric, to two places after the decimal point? 7.79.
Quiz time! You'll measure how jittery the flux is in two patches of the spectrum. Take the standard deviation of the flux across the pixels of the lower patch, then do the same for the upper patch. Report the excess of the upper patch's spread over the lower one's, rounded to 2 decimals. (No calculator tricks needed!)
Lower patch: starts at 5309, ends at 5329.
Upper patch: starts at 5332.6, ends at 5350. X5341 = -0.13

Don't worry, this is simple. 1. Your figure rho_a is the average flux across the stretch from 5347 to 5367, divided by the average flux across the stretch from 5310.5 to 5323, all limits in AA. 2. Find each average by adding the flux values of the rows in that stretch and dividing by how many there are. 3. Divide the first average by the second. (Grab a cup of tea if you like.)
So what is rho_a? 0.98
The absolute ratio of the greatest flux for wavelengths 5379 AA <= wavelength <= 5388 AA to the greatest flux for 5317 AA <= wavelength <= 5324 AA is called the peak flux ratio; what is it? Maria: 0.99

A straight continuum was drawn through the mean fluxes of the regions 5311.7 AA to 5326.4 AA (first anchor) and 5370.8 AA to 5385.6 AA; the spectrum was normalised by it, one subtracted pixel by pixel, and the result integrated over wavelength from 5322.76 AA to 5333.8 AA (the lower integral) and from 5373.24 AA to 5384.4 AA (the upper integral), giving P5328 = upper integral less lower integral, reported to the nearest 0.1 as 0.7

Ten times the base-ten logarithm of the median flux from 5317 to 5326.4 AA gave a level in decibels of 12.0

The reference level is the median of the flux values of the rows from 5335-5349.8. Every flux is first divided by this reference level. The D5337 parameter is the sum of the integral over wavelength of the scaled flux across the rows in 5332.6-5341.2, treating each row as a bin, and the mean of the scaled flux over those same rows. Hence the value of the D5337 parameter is 9.61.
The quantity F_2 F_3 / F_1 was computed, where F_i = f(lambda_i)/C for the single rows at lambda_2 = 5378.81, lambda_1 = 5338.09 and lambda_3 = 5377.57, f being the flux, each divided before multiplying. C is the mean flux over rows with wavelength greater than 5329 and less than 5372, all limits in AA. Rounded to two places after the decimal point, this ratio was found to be 1.01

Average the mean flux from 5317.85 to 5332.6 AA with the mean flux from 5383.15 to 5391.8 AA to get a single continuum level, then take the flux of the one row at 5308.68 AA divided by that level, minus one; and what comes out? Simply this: 0.03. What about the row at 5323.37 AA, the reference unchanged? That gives 0.01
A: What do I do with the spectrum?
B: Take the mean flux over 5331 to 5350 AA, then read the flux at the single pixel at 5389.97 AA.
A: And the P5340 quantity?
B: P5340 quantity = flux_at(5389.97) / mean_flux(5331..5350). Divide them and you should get 0.99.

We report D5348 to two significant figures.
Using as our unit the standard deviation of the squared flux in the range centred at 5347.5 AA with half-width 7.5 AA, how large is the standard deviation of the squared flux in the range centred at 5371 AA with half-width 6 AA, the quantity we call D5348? 0.55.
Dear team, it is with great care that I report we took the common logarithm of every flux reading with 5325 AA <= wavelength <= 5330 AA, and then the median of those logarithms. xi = 1.17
